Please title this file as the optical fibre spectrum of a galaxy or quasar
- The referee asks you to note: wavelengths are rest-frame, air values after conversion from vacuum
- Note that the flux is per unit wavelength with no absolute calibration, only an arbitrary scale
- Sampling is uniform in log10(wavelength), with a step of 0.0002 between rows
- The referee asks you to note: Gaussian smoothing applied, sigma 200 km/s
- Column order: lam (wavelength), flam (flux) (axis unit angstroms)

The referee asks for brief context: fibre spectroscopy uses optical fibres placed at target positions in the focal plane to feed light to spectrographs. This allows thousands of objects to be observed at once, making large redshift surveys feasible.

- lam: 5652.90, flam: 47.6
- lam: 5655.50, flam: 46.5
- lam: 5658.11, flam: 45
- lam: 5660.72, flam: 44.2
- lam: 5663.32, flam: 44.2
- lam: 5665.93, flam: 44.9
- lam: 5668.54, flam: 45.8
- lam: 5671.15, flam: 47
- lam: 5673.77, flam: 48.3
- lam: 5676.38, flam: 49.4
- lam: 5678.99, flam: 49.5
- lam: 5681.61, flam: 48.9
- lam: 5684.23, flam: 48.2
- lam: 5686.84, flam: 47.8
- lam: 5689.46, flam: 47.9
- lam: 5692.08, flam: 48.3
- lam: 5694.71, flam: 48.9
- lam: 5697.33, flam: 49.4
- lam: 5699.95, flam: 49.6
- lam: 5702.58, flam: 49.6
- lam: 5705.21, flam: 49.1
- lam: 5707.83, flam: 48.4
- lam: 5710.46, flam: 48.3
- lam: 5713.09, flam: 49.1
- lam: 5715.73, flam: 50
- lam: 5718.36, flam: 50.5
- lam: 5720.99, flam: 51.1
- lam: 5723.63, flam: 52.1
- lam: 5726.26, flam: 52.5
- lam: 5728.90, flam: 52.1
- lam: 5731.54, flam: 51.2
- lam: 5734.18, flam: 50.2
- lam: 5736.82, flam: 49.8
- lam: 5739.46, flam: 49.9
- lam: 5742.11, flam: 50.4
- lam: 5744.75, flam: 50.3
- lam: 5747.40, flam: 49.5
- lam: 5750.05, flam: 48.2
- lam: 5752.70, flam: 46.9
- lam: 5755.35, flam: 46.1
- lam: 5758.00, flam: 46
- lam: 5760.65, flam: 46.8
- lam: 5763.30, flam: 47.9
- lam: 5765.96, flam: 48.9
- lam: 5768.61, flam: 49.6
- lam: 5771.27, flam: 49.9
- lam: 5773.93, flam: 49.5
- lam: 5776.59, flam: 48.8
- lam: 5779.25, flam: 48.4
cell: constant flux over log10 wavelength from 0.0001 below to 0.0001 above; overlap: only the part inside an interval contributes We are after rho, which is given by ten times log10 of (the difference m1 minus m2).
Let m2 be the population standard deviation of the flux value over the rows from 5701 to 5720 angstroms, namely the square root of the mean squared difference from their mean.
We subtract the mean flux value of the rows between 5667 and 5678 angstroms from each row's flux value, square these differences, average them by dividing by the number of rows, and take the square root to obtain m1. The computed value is -2.2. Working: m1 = 1.4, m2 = 0.7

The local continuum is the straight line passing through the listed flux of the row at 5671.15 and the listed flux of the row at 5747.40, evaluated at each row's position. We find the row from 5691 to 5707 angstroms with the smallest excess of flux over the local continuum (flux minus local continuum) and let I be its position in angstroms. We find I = 5692.08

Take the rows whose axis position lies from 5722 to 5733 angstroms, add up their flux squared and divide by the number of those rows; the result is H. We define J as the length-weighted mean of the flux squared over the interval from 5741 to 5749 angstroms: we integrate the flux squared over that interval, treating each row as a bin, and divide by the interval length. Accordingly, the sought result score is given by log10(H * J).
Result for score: 6.83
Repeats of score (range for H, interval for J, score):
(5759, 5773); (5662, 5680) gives 6.72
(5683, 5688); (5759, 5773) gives 6.74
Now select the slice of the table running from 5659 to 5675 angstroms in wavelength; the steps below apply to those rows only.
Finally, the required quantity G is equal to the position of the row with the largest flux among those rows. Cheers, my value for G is 5673.77 angstroms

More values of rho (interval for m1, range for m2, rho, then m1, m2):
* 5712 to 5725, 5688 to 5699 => -3.6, 1.0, 0.6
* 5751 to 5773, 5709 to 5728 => -14.4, 1.4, 1.4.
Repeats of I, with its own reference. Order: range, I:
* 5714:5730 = 5715.73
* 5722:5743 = 5736.82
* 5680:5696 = 5686.84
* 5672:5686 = 5684.23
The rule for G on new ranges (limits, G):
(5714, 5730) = 5726.26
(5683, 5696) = 5694.71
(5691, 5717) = 5715.73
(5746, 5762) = 5747.40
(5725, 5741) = 5726.26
